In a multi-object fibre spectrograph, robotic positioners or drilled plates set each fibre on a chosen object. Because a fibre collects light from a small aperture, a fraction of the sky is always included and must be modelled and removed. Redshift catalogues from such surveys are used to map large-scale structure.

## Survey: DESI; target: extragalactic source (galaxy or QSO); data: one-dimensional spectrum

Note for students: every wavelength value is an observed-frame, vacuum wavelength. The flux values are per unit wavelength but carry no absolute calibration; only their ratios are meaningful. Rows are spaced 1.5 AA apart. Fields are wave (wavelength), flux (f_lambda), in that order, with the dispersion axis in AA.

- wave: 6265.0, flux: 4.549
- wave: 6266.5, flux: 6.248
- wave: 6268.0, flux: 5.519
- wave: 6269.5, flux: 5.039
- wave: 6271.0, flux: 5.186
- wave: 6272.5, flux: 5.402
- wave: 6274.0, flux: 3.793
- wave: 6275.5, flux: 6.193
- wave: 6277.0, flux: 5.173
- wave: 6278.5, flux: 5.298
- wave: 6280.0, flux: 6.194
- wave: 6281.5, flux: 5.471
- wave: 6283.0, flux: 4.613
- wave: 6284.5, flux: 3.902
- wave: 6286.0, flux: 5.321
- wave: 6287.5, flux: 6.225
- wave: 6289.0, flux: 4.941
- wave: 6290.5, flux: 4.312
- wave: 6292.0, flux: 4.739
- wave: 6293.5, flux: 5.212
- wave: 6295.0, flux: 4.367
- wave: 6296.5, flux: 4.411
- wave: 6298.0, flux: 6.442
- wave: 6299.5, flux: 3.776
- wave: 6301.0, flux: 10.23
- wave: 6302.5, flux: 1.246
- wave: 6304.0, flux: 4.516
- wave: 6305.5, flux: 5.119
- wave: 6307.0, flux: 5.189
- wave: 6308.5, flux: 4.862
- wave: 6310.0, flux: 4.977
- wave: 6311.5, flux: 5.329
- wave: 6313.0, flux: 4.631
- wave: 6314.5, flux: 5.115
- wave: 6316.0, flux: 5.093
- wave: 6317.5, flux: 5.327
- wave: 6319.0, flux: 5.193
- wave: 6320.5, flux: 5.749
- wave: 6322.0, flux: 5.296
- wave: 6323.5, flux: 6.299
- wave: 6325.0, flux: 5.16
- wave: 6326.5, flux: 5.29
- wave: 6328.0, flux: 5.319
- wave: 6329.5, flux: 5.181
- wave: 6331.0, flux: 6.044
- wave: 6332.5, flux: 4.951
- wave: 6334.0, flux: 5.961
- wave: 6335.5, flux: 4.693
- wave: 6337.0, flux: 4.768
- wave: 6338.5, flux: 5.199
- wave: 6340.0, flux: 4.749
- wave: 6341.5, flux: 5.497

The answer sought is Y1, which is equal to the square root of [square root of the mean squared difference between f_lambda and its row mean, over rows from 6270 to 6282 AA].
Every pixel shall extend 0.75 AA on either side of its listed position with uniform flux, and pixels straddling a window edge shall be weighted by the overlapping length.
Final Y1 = 0.84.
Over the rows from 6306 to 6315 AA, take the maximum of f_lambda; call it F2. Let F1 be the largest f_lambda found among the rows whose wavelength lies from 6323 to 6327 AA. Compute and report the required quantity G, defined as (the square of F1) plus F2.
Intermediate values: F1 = 6.299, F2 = 5.329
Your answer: 45.0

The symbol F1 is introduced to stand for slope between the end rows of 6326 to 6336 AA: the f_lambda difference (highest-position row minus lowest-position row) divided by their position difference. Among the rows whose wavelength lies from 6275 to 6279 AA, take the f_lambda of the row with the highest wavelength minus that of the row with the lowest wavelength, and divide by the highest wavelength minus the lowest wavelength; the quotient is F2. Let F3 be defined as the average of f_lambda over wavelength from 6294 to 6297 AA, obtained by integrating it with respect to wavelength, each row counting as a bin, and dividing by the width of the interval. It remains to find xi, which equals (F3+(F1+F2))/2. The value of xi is 2.05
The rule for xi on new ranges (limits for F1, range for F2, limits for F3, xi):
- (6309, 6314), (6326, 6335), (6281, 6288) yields 2.51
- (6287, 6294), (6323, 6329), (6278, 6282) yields 2.65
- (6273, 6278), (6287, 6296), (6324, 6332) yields 2.81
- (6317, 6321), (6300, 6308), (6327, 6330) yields 2.28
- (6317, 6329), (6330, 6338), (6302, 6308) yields 1.98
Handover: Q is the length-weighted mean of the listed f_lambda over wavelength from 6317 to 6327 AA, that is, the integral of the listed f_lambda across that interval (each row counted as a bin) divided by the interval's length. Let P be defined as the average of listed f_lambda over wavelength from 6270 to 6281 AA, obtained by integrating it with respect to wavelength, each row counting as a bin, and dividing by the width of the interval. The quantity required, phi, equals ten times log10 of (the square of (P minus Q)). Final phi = -16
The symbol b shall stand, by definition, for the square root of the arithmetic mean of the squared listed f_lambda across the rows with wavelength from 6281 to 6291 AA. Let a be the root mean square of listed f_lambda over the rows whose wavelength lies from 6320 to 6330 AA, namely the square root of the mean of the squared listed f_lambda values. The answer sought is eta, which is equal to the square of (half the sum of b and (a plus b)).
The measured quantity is 60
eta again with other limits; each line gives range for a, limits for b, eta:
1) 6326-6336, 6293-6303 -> 70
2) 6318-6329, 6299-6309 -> 69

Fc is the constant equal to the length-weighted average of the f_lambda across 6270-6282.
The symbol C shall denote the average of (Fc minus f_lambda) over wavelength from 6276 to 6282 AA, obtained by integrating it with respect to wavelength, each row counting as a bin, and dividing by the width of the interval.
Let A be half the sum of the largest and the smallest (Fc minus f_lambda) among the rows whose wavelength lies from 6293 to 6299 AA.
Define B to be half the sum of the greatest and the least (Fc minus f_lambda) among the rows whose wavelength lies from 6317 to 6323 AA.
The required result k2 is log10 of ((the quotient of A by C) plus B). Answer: -0.75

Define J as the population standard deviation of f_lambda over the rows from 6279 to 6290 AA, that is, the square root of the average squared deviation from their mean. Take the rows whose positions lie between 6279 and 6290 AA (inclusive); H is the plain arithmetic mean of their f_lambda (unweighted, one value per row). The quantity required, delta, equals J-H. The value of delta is -4.5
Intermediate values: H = 5.24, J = 0.78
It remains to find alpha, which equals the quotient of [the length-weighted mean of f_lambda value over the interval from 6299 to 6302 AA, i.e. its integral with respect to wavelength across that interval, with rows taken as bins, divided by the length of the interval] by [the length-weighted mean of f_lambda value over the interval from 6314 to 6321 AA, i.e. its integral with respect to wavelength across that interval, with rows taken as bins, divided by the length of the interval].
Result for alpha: 1.29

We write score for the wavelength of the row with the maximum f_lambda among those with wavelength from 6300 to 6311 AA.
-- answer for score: 6301.0 AA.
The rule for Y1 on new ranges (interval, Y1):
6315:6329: 0.60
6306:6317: 0.46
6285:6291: 0.83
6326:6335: 0.64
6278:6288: 0.88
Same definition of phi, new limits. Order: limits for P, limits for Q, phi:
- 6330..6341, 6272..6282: -16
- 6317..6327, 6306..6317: -7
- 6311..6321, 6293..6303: -52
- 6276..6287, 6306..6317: -16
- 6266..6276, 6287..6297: -7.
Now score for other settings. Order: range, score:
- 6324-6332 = 6331.0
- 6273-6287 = 6280.0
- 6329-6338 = 6331.0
